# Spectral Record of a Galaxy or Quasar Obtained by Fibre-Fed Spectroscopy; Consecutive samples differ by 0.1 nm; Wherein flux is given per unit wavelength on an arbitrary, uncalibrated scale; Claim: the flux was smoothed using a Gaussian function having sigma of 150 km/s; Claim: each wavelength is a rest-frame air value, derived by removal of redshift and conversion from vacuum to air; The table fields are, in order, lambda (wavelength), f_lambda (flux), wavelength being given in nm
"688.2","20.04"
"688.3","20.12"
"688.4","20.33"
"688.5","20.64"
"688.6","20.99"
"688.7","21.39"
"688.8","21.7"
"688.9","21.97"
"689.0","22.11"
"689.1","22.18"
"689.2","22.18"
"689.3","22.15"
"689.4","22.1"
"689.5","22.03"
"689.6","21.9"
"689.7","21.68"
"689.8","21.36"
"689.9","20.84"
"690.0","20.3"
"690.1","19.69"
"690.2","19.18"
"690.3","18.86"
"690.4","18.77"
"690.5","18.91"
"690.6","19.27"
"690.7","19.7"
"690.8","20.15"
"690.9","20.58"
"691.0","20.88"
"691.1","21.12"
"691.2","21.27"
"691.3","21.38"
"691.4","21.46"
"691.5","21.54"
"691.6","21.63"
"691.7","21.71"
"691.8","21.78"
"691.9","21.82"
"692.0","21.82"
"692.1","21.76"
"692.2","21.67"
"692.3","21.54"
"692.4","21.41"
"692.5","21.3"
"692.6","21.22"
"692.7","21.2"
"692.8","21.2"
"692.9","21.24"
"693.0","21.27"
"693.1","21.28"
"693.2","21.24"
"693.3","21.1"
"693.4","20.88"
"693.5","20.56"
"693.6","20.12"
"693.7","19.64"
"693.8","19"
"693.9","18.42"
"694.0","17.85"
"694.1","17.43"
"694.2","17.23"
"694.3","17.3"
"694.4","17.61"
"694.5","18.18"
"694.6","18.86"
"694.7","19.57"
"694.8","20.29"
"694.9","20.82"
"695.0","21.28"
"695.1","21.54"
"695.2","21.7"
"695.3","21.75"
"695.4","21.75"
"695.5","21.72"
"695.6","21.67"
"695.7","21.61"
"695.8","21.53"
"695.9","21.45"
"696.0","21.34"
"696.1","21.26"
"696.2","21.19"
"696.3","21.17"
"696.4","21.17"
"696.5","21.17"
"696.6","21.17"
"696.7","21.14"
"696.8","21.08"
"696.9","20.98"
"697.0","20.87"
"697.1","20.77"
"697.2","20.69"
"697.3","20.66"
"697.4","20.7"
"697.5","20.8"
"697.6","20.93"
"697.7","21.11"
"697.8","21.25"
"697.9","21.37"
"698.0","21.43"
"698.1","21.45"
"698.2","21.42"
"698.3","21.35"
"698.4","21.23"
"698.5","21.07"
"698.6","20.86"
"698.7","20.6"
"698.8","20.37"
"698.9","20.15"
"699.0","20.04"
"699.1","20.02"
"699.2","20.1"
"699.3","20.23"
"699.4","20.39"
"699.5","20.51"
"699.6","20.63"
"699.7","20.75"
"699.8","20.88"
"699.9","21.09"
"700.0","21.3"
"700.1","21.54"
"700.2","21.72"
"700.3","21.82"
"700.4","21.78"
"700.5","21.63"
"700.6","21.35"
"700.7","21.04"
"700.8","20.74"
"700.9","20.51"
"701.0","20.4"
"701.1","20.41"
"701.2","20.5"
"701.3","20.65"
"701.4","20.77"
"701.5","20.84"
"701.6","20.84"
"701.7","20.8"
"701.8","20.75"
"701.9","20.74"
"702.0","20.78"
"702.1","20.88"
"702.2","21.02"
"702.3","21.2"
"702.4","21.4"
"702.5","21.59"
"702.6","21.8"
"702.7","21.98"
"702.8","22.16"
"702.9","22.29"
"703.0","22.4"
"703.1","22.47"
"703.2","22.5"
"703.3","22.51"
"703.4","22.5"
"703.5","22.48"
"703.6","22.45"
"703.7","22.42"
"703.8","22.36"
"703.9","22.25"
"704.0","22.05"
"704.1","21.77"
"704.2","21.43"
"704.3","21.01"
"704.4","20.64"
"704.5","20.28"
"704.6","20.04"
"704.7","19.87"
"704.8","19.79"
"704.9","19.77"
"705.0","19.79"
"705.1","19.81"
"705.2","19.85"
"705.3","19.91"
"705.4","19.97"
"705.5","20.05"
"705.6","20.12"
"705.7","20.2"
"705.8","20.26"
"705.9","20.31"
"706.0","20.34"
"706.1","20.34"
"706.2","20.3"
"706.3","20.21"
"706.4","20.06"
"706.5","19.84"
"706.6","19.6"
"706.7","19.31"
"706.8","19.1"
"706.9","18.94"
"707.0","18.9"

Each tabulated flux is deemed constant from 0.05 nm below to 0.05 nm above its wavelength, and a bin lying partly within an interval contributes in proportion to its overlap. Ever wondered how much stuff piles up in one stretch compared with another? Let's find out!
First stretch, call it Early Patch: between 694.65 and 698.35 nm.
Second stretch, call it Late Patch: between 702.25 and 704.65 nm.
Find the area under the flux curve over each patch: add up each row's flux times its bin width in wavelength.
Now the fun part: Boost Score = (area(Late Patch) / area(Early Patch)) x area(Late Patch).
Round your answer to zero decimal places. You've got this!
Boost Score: 35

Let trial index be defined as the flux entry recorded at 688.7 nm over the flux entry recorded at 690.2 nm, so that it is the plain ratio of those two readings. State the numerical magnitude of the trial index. 1.115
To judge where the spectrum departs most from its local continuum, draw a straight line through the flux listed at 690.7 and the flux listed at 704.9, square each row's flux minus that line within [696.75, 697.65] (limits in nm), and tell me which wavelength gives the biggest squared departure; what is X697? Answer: 696.8 nm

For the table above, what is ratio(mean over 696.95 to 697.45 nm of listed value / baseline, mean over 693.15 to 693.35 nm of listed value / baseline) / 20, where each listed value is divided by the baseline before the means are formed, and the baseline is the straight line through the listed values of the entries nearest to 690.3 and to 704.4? 0.0477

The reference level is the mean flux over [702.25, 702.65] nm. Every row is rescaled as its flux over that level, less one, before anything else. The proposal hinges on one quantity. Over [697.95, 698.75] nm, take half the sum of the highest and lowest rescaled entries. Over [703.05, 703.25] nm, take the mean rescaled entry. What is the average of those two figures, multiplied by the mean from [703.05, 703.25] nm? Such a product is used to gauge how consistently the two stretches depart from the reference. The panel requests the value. 0.0006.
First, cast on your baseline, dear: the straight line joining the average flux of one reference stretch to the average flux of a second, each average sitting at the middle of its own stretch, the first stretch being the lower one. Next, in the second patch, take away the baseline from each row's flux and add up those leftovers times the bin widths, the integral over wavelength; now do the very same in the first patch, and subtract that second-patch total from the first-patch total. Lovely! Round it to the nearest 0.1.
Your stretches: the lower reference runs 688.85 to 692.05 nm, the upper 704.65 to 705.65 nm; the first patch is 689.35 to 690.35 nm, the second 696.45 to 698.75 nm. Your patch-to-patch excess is -1.6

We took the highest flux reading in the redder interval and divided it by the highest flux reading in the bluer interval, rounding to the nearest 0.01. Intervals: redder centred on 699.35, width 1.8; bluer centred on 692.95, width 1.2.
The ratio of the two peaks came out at 1.01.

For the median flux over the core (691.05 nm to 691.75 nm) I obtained 21.5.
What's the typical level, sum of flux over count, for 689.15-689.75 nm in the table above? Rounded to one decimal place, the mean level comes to 22.0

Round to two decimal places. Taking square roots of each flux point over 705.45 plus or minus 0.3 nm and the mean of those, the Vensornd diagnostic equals 4.47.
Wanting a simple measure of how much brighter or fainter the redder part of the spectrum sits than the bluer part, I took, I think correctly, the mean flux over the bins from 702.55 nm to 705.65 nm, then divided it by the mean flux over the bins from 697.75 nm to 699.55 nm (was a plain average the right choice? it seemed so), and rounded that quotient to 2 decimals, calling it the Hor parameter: 1.02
